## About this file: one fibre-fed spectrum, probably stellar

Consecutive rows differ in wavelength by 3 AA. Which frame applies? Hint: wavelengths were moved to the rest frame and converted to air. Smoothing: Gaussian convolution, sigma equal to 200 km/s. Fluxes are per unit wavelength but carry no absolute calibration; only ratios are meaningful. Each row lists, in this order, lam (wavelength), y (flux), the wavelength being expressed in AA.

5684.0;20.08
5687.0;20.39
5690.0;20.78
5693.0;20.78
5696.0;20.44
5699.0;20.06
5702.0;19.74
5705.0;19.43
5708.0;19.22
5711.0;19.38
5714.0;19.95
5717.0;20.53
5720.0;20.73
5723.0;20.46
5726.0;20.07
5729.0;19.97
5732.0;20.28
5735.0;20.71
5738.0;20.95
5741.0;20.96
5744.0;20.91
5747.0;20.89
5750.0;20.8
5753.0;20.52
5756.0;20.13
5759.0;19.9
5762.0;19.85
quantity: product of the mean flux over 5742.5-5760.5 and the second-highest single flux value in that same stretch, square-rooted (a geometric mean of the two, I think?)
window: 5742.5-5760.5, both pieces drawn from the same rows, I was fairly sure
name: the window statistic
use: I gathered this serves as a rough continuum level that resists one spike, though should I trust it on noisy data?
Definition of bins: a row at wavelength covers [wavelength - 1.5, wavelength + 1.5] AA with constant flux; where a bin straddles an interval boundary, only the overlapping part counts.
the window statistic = 20.7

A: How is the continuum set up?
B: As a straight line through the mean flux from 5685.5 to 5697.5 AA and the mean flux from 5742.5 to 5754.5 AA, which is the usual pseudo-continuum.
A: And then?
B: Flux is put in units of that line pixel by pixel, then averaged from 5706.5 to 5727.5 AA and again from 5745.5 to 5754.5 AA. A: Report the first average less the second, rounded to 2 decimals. -0.03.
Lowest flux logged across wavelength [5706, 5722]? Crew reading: 19.22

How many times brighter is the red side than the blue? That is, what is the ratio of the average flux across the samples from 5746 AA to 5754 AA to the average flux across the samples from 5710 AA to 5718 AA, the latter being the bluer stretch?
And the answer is 1.04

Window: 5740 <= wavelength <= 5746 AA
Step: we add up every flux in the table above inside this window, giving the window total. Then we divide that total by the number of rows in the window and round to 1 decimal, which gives 20.9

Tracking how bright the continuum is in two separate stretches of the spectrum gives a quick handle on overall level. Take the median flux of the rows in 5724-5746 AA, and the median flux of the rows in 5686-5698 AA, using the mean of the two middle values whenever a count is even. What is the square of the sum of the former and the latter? 1707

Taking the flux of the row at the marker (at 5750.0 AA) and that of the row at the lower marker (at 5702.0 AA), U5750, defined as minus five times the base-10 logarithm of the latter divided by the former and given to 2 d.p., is 0.11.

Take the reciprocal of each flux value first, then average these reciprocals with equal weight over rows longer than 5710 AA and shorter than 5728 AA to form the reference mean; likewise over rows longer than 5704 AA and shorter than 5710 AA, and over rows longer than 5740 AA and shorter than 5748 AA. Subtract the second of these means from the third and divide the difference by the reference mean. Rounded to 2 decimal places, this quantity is -0.08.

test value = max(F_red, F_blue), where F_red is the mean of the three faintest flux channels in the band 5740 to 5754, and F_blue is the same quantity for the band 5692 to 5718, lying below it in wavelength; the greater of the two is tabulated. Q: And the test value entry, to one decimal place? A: 20.7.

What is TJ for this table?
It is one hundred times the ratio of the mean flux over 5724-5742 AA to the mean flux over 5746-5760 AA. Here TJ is 100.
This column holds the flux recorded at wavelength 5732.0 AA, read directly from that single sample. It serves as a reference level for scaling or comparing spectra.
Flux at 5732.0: 20.28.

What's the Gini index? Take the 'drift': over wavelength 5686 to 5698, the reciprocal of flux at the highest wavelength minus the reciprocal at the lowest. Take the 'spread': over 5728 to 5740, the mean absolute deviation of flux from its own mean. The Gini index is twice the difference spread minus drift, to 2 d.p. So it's 0.71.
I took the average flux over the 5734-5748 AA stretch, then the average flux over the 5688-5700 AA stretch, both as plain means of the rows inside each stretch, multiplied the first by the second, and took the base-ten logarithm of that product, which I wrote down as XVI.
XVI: 2.63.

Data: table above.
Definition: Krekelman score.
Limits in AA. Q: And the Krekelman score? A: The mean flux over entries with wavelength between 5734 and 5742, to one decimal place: 20.9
